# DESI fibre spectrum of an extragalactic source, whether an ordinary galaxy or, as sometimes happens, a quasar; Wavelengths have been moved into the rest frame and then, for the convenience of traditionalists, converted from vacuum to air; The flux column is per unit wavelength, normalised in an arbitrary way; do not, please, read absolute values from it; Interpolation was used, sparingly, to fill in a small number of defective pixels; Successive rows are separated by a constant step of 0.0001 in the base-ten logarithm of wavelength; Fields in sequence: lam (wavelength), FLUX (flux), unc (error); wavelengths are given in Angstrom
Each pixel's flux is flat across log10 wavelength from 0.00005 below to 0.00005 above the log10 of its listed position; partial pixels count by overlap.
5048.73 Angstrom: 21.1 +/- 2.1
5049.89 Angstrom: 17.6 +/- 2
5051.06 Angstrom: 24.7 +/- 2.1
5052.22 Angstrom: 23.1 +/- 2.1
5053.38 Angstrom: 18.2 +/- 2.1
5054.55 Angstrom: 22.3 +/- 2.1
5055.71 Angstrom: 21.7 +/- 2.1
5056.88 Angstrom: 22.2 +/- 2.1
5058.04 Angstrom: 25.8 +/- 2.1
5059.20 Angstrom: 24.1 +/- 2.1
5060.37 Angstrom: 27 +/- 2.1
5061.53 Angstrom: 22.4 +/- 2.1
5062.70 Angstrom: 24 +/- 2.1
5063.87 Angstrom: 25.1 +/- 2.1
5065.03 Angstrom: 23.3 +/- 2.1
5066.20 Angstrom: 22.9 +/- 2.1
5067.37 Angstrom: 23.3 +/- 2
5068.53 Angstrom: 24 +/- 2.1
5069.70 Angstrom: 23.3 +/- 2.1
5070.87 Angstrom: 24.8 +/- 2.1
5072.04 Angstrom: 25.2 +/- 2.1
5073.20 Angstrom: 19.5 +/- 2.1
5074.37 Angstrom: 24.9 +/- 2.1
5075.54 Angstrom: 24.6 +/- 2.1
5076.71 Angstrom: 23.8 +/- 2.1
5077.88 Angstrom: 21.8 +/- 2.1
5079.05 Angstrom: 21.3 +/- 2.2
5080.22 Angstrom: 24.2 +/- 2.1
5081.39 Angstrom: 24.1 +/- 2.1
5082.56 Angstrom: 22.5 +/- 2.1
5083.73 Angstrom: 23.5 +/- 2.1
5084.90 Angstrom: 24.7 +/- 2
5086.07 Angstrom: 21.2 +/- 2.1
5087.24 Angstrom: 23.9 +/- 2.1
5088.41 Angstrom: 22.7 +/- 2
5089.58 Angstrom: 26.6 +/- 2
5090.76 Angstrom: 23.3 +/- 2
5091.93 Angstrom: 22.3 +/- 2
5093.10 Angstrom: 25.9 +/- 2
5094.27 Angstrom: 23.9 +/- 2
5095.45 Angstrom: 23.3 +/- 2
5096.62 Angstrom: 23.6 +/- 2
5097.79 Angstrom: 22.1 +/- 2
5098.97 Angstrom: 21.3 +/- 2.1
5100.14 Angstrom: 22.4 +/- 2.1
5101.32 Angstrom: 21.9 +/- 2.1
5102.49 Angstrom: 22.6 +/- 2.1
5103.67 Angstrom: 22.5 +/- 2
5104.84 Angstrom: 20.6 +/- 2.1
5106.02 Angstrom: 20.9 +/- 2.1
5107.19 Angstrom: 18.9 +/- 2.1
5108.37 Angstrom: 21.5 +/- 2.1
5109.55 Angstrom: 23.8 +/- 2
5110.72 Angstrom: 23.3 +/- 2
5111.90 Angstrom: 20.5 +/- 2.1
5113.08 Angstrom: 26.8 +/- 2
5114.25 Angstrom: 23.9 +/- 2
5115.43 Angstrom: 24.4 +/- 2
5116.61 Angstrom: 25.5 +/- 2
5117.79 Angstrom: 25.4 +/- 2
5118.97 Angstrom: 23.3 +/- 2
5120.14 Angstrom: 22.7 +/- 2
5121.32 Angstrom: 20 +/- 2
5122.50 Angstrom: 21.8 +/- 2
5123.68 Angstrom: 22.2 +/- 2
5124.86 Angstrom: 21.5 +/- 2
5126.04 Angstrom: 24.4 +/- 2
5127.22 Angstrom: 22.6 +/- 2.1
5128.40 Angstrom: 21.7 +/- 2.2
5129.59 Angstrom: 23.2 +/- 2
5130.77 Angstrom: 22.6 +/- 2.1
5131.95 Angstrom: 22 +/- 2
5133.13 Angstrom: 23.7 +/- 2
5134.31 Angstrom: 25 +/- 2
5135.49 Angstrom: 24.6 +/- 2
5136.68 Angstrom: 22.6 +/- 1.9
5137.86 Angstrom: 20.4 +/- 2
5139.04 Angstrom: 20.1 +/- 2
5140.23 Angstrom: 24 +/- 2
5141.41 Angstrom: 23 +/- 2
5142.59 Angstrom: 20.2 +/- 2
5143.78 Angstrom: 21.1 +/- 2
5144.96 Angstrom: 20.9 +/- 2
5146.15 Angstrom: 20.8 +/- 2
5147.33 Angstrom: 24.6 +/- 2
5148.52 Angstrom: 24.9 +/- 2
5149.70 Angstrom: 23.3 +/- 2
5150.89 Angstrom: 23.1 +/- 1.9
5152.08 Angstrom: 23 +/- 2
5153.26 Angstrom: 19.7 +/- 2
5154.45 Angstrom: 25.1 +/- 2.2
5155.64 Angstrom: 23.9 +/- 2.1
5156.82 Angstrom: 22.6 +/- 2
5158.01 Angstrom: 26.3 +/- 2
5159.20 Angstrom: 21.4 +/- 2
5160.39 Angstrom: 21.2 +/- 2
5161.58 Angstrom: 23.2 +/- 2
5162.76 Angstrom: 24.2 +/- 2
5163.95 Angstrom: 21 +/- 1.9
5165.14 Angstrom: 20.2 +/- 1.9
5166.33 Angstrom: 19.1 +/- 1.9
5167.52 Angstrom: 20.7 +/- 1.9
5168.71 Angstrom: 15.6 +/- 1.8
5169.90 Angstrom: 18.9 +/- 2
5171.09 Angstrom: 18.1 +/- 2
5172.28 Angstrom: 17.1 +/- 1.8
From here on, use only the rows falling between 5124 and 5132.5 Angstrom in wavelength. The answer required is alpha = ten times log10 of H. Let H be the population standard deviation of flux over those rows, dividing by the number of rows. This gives -0.3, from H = 0.9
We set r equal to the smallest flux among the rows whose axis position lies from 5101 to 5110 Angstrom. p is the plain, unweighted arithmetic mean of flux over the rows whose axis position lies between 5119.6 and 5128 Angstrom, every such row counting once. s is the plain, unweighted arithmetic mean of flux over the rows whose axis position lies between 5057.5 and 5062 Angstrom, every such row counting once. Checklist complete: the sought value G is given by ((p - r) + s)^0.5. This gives 5.3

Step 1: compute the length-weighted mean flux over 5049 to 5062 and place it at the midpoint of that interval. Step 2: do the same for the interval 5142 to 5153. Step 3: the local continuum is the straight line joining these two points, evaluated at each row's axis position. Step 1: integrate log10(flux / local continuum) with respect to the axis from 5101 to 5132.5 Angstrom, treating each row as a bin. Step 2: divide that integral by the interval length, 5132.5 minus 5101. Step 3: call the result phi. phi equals 0.0021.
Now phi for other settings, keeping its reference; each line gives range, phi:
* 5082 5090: 0.0179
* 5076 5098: 0.0164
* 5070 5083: 0.0136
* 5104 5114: -0.0091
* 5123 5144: 0.0015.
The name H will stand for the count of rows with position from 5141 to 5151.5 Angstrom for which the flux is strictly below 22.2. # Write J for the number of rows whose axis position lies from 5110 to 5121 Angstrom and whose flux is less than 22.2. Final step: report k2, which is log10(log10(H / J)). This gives -0.22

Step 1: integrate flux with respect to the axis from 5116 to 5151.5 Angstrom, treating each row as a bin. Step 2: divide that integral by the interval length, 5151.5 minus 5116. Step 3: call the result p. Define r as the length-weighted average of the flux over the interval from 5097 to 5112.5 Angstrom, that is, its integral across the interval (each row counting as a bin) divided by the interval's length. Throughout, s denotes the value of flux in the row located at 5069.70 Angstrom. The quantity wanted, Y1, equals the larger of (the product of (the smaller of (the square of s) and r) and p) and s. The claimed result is 494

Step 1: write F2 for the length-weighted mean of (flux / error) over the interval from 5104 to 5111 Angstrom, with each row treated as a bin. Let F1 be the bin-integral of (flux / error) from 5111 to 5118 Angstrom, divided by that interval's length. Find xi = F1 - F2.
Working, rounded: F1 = 12.1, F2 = 10.4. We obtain 1.7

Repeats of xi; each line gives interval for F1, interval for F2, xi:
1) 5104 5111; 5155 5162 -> -1.0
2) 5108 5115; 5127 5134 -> 0.5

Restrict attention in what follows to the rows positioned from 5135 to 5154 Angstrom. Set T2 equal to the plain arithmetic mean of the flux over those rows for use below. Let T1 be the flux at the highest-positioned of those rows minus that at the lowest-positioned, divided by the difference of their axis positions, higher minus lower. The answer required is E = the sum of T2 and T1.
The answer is 22.0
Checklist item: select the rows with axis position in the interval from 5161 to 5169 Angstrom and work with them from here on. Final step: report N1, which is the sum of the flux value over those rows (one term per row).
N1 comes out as 144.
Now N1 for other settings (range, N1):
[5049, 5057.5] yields 150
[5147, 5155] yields 164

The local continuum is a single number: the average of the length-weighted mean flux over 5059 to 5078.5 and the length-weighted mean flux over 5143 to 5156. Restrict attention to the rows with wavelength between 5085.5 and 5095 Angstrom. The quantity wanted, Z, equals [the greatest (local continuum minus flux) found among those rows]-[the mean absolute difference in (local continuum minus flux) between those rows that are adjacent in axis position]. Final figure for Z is -0.5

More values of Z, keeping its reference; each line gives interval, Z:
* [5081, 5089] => 0.2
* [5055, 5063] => -1.0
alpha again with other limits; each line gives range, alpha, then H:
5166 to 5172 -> 2.2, 1.7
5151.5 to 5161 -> 3.1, 2.0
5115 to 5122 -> 2.8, 1.9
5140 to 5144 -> 1.8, 1.5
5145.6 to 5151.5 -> 1.6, 1.5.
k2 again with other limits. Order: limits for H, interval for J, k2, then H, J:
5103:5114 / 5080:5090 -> -0.16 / 5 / 1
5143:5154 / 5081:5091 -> -0.22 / 4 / 1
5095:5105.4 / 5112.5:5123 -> -0.52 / 4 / 2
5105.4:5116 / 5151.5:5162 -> -0.90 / 4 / 3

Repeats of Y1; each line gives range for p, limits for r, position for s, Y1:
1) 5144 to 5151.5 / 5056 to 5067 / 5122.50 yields 548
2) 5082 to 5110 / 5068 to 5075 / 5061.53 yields 537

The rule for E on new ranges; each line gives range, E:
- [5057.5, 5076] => 23.9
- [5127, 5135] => 23.3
